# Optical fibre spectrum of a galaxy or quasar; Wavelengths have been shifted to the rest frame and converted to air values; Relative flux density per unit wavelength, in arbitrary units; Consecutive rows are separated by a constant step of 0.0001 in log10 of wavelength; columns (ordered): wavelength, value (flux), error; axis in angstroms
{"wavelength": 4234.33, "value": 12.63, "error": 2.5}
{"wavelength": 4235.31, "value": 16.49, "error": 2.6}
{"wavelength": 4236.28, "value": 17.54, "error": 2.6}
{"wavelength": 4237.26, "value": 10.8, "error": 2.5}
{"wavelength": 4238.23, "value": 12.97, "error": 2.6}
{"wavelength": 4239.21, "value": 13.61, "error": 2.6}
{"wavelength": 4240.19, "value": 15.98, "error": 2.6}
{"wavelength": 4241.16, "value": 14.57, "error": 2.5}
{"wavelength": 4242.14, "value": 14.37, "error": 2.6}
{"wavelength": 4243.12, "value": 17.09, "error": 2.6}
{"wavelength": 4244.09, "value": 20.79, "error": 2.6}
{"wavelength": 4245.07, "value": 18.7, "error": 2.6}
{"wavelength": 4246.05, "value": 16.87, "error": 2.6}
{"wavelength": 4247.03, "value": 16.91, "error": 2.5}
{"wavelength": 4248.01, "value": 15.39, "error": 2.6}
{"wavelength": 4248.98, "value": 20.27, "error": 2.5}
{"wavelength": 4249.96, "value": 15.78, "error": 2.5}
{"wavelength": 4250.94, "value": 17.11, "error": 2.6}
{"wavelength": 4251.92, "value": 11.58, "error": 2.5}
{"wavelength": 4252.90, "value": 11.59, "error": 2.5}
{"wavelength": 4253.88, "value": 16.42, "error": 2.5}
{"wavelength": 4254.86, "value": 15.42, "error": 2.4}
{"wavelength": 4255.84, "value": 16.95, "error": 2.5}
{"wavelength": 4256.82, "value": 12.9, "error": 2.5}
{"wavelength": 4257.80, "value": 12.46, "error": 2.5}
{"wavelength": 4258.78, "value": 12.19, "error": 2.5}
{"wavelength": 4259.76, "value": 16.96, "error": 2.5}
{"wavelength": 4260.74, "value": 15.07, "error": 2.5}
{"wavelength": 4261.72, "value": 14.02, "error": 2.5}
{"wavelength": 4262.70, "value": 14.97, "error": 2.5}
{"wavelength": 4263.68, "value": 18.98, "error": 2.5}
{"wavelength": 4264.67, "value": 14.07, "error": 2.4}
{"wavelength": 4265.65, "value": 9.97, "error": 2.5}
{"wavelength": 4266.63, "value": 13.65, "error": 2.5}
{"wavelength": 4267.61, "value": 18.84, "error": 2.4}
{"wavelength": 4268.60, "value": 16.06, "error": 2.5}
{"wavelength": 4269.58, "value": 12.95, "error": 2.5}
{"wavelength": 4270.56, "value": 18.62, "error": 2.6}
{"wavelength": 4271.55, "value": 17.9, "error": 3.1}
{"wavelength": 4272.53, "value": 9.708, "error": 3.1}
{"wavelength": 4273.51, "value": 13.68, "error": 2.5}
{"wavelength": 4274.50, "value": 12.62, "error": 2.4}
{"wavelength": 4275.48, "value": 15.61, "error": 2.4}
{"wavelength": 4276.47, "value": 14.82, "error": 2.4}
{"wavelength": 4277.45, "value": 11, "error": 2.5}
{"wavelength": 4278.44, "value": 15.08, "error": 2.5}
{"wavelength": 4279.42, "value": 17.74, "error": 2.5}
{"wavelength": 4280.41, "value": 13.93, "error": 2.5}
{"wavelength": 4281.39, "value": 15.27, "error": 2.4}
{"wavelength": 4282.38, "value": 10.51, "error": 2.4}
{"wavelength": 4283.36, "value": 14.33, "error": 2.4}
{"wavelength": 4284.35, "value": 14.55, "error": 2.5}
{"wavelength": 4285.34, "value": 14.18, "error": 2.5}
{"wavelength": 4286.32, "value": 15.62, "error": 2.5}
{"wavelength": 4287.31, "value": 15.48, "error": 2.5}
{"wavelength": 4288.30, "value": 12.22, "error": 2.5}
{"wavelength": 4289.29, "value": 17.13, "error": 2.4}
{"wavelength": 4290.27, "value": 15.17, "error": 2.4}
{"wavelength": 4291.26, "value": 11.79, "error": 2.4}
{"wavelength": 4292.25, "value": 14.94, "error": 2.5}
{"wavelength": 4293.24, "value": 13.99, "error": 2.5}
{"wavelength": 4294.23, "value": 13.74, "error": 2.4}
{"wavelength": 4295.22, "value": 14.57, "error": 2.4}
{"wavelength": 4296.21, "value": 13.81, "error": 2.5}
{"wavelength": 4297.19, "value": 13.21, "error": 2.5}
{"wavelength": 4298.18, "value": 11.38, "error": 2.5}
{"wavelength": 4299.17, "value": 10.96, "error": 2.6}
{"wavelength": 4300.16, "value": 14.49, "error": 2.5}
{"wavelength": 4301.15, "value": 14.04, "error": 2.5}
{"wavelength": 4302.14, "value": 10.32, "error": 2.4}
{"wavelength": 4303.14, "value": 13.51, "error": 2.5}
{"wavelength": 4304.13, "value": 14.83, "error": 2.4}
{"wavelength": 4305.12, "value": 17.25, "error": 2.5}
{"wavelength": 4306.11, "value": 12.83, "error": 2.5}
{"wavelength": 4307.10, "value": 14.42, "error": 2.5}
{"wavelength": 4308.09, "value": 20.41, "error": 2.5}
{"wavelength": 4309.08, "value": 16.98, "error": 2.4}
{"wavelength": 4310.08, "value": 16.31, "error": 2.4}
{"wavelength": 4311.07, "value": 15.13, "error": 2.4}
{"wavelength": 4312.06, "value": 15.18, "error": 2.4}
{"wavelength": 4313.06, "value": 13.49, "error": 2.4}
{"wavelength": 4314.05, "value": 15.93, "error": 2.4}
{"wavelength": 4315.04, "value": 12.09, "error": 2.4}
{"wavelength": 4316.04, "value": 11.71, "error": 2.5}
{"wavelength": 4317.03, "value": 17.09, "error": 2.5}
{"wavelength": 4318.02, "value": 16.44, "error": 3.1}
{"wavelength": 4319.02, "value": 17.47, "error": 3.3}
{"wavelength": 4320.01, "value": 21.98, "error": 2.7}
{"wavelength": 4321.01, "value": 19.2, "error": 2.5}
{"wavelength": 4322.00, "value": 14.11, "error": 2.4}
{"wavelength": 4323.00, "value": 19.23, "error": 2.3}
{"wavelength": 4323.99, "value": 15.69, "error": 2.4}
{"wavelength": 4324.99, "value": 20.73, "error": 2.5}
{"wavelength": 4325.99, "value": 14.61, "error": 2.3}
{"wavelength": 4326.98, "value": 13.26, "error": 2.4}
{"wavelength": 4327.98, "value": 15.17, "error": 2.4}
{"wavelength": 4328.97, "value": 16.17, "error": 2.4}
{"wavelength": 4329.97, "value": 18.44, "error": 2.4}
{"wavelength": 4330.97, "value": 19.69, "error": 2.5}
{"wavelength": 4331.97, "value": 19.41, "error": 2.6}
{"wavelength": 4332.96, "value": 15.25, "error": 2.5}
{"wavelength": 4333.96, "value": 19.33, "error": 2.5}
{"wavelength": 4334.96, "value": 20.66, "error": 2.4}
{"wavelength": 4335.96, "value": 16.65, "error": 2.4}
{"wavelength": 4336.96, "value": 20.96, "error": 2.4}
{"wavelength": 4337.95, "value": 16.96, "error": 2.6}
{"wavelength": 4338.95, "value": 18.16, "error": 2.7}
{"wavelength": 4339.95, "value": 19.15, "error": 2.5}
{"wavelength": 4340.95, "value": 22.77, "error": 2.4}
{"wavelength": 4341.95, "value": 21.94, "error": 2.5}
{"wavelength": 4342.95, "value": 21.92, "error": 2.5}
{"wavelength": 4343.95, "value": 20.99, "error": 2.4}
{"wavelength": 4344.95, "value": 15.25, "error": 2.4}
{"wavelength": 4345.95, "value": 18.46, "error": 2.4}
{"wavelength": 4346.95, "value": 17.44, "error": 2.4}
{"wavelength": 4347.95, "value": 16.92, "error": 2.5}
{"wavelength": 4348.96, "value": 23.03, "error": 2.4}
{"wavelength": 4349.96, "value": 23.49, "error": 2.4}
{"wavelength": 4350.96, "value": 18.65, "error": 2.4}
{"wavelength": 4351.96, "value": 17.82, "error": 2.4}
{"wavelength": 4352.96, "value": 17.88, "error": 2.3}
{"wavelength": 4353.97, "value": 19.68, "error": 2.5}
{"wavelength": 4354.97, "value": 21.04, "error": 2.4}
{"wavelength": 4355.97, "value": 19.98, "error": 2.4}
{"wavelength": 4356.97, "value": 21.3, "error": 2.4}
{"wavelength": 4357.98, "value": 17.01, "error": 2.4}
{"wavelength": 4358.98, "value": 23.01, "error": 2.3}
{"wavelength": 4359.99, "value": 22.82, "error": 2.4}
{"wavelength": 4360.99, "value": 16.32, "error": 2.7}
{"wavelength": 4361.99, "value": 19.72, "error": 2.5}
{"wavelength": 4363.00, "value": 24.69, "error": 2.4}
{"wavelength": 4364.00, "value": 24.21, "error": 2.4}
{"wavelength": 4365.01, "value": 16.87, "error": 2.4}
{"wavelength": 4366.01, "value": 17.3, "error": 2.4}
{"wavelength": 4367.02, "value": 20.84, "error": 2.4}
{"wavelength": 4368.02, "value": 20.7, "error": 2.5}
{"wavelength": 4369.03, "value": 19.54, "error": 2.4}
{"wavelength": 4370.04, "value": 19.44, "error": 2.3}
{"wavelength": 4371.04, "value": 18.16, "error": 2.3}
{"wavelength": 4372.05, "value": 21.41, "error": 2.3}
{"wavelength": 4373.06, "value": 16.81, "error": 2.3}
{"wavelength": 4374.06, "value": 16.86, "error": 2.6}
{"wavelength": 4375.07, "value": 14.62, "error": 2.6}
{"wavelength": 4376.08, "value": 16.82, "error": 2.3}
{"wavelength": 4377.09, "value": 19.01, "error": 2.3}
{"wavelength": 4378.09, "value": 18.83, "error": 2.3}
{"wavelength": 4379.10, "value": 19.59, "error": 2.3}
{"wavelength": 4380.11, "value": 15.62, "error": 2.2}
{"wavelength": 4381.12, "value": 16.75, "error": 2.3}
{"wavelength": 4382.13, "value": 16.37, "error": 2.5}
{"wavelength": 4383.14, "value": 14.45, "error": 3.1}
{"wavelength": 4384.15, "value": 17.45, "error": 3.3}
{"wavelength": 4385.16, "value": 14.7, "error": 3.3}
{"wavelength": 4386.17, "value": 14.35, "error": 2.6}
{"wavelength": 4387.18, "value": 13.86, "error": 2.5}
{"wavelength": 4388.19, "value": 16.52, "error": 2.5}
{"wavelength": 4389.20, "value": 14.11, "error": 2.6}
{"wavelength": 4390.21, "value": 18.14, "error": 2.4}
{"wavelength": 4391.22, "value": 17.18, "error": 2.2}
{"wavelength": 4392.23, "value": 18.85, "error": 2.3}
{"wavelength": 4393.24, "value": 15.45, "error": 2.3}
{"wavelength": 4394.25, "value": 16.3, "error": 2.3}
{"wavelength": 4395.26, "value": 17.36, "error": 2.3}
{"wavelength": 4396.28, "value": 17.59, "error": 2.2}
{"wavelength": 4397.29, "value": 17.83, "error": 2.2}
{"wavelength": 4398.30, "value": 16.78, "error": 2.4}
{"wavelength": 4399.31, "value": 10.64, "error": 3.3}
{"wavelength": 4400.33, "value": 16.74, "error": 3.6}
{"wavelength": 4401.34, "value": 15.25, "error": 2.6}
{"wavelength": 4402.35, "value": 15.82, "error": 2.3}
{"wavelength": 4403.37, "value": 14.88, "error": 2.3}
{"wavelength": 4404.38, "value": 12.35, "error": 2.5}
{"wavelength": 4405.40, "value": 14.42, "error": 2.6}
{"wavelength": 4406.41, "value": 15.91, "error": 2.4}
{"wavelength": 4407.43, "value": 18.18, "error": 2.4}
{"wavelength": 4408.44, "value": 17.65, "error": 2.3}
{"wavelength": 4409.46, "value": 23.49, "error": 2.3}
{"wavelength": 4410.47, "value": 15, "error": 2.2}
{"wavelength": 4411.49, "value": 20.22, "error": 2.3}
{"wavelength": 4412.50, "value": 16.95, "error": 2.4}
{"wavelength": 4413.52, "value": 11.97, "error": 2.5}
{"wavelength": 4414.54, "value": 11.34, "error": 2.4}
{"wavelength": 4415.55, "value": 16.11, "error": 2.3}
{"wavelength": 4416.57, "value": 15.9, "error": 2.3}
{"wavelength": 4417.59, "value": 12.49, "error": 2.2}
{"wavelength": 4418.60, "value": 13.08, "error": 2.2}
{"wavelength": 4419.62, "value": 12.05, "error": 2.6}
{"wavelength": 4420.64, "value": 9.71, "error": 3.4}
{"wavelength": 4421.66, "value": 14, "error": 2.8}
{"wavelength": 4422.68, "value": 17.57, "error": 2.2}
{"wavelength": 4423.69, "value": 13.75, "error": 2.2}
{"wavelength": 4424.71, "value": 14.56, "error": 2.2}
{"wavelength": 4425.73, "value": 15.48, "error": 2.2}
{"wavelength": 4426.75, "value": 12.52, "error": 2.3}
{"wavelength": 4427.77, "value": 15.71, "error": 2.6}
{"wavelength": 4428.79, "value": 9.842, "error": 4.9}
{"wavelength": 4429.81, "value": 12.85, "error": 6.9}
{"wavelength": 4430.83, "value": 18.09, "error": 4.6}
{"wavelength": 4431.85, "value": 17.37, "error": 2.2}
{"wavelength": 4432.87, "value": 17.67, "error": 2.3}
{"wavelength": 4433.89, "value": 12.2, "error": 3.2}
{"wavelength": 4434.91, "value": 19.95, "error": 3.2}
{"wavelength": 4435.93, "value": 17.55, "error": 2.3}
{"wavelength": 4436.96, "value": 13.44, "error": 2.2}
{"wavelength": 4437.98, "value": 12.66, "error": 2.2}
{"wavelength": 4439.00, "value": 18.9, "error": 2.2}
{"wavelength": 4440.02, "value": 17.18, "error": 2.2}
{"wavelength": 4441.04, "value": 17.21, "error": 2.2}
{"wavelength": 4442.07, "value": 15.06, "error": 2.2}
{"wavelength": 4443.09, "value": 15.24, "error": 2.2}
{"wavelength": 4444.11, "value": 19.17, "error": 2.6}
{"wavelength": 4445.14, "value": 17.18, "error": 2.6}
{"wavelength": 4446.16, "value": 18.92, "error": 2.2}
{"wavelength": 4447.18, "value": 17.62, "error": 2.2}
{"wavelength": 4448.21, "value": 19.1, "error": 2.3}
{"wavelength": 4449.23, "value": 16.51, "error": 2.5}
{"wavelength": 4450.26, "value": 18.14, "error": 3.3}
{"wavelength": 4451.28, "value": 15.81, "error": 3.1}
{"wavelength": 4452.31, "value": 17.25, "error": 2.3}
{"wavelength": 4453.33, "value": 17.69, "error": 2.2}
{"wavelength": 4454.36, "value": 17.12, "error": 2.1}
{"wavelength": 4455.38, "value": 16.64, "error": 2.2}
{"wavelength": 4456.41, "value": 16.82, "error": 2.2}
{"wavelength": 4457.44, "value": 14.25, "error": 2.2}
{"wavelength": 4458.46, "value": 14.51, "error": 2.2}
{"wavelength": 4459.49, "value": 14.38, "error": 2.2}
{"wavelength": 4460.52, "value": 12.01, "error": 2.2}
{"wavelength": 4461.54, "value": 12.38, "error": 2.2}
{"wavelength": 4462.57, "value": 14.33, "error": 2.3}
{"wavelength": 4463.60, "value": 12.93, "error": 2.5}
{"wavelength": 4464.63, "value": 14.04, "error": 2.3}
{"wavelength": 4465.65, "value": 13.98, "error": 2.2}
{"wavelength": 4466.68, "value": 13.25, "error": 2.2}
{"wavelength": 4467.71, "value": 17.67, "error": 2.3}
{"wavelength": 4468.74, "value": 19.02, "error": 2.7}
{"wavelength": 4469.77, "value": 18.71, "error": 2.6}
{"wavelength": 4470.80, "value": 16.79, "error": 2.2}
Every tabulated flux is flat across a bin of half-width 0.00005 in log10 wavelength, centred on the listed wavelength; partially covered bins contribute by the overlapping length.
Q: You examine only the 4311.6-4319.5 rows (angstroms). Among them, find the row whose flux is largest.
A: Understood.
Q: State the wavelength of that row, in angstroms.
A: 4319.02 angstroms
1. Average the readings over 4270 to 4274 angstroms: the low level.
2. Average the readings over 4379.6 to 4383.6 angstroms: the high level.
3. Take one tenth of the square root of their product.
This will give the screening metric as 1.54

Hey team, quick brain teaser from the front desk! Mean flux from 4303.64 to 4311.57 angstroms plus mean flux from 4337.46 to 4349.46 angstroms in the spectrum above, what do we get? 35.4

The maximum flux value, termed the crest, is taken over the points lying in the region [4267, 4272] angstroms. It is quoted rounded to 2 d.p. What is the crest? 18.84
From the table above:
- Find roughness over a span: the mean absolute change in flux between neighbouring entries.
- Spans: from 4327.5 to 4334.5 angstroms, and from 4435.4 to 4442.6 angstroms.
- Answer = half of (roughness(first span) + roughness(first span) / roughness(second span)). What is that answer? 1.5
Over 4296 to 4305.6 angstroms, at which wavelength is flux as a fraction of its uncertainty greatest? 4305.12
